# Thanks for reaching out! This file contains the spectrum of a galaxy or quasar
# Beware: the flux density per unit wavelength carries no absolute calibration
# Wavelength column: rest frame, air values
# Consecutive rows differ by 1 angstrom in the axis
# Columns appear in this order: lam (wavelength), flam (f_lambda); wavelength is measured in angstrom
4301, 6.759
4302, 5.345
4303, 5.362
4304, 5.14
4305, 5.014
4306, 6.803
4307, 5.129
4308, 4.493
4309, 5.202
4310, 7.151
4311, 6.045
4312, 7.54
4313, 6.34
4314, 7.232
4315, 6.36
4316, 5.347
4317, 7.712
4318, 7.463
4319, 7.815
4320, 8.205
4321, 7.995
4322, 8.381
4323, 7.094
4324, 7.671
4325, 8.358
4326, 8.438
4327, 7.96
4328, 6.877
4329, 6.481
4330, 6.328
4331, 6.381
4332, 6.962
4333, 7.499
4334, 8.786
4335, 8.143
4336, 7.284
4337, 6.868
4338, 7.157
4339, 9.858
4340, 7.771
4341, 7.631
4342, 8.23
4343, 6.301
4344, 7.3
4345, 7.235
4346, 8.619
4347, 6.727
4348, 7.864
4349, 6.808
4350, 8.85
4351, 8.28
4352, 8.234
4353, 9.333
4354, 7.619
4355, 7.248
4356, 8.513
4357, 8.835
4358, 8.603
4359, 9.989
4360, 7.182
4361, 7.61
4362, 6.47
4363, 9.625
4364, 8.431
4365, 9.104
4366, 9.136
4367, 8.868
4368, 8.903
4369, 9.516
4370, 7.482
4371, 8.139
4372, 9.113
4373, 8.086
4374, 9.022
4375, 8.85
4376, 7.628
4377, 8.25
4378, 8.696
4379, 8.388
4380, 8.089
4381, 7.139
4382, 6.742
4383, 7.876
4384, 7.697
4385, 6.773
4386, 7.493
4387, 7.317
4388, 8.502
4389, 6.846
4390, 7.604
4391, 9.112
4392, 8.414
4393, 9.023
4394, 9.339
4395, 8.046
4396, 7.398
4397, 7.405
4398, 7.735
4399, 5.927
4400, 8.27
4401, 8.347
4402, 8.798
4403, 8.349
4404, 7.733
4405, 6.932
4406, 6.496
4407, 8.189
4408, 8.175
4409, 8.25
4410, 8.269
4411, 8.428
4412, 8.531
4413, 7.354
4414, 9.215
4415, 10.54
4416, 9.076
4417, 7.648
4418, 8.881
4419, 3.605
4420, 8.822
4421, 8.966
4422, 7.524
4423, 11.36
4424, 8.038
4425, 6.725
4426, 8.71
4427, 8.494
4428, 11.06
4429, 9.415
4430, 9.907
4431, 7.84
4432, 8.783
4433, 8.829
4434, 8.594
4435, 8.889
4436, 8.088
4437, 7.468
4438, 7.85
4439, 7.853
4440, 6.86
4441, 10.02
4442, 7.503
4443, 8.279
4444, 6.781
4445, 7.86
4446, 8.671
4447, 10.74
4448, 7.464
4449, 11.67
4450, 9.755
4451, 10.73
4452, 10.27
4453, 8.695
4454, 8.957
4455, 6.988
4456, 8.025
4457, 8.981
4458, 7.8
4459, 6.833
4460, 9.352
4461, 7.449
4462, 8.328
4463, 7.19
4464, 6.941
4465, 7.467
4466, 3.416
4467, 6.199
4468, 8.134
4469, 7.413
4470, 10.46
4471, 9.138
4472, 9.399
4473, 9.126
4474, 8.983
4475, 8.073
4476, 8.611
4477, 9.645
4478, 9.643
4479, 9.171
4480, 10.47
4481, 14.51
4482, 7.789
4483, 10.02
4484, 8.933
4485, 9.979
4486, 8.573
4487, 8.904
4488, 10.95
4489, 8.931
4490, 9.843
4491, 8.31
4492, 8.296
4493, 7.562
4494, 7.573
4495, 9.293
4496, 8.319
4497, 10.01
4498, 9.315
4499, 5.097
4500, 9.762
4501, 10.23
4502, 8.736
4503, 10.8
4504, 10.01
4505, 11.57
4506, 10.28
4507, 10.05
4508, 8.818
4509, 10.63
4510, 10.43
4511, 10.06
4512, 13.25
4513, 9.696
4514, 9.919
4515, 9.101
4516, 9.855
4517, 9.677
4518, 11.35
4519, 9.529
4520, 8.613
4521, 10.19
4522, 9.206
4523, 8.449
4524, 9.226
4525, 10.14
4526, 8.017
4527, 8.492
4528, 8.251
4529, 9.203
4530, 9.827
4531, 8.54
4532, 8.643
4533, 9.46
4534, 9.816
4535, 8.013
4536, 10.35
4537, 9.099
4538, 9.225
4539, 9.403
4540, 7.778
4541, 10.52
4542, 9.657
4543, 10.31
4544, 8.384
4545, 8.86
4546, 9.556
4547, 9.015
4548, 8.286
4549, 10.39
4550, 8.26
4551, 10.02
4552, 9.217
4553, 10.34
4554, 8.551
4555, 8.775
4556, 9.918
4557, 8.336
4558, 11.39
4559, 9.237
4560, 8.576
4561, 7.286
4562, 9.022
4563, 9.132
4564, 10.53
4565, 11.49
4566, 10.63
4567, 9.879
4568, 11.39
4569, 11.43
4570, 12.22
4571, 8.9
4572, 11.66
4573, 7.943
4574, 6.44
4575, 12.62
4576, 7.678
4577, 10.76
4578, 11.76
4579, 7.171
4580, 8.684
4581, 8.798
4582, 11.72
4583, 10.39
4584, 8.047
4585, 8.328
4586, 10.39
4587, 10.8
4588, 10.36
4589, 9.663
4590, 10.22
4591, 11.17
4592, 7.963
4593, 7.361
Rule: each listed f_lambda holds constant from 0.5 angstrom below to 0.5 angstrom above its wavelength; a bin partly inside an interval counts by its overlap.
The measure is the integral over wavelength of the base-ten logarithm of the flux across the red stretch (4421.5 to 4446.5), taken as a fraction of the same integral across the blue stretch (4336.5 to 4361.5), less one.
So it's 0.03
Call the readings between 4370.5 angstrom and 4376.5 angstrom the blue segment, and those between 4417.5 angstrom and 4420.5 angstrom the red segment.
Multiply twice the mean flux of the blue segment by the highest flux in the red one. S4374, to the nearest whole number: 150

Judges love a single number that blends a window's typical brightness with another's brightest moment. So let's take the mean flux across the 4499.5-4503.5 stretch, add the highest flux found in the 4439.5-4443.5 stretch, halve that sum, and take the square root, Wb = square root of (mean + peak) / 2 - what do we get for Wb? 3.15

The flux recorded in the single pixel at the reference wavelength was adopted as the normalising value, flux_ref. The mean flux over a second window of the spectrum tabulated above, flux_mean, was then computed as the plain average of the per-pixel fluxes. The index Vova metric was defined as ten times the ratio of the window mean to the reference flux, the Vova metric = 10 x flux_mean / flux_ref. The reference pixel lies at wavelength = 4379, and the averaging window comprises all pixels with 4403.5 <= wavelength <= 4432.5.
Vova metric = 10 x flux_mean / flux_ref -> 10.0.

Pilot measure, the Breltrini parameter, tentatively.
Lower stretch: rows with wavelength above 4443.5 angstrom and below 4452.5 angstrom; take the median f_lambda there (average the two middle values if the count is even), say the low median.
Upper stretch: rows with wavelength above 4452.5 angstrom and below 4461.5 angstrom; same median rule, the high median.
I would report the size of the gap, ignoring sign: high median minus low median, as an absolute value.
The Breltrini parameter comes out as 1.73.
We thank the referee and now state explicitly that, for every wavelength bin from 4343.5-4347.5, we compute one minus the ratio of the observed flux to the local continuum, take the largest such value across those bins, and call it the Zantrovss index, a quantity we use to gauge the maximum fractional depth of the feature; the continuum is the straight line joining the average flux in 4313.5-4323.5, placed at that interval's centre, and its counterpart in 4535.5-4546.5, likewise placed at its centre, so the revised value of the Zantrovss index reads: 0.12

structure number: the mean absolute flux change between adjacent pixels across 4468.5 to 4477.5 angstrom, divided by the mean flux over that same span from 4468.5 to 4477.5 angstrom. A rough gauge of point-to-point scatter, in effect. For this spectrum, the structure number 0.10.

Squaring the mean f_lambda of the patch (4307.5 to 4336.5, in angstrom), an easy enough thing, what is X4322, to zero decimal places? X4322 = 51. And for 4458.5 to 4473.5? 61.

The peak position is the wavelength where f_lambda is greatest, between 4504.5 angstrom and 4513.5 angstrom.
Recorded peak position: 4512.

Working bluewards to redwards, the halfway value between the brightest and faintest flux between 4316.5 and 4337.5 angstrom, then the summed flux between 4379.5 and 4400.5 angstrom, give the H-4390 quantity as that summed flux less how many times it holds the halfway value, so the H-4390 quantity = 141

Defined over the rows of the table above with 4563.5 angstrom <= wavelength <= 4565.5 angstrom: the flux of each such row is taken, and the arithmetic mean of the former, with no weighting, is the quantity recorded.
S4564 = 11.0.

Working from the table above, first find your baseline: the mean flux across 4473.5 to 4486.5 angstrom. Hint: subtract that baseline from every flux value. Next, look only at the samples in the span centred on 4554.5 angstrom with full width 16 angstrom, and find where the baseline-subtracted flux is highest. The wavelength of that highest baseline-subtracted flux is 4558 angstrom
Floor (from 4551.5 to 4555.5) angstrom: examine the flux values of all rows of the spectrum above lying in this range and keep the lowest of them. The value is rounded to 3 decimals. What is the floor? 8.551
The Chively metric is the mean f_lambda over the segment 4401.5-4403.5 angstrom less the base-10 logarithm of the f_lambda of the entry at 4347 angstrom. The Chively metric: 7.7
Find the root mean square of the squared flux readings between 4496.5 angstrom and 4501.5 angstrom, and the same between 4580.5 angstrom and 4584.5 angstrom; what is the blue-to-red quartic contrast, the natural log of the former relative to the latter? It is -0.14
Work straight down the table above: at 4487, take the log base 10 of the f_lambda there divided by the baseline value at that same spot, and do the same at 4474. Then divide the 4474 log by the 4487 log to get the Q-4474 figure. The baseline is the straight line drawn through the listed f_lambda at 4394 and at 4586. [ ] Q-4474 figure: 0.8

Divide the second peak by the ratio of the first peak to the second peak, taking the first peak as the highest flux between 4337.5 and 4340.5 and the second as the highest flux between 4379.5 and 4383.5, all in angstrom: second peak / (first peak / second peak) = 6.6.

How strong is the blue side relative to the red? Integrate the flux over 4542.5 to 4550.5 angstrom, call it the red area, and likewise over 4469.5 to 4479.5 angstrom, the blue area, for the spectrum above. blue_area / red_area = 1.3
